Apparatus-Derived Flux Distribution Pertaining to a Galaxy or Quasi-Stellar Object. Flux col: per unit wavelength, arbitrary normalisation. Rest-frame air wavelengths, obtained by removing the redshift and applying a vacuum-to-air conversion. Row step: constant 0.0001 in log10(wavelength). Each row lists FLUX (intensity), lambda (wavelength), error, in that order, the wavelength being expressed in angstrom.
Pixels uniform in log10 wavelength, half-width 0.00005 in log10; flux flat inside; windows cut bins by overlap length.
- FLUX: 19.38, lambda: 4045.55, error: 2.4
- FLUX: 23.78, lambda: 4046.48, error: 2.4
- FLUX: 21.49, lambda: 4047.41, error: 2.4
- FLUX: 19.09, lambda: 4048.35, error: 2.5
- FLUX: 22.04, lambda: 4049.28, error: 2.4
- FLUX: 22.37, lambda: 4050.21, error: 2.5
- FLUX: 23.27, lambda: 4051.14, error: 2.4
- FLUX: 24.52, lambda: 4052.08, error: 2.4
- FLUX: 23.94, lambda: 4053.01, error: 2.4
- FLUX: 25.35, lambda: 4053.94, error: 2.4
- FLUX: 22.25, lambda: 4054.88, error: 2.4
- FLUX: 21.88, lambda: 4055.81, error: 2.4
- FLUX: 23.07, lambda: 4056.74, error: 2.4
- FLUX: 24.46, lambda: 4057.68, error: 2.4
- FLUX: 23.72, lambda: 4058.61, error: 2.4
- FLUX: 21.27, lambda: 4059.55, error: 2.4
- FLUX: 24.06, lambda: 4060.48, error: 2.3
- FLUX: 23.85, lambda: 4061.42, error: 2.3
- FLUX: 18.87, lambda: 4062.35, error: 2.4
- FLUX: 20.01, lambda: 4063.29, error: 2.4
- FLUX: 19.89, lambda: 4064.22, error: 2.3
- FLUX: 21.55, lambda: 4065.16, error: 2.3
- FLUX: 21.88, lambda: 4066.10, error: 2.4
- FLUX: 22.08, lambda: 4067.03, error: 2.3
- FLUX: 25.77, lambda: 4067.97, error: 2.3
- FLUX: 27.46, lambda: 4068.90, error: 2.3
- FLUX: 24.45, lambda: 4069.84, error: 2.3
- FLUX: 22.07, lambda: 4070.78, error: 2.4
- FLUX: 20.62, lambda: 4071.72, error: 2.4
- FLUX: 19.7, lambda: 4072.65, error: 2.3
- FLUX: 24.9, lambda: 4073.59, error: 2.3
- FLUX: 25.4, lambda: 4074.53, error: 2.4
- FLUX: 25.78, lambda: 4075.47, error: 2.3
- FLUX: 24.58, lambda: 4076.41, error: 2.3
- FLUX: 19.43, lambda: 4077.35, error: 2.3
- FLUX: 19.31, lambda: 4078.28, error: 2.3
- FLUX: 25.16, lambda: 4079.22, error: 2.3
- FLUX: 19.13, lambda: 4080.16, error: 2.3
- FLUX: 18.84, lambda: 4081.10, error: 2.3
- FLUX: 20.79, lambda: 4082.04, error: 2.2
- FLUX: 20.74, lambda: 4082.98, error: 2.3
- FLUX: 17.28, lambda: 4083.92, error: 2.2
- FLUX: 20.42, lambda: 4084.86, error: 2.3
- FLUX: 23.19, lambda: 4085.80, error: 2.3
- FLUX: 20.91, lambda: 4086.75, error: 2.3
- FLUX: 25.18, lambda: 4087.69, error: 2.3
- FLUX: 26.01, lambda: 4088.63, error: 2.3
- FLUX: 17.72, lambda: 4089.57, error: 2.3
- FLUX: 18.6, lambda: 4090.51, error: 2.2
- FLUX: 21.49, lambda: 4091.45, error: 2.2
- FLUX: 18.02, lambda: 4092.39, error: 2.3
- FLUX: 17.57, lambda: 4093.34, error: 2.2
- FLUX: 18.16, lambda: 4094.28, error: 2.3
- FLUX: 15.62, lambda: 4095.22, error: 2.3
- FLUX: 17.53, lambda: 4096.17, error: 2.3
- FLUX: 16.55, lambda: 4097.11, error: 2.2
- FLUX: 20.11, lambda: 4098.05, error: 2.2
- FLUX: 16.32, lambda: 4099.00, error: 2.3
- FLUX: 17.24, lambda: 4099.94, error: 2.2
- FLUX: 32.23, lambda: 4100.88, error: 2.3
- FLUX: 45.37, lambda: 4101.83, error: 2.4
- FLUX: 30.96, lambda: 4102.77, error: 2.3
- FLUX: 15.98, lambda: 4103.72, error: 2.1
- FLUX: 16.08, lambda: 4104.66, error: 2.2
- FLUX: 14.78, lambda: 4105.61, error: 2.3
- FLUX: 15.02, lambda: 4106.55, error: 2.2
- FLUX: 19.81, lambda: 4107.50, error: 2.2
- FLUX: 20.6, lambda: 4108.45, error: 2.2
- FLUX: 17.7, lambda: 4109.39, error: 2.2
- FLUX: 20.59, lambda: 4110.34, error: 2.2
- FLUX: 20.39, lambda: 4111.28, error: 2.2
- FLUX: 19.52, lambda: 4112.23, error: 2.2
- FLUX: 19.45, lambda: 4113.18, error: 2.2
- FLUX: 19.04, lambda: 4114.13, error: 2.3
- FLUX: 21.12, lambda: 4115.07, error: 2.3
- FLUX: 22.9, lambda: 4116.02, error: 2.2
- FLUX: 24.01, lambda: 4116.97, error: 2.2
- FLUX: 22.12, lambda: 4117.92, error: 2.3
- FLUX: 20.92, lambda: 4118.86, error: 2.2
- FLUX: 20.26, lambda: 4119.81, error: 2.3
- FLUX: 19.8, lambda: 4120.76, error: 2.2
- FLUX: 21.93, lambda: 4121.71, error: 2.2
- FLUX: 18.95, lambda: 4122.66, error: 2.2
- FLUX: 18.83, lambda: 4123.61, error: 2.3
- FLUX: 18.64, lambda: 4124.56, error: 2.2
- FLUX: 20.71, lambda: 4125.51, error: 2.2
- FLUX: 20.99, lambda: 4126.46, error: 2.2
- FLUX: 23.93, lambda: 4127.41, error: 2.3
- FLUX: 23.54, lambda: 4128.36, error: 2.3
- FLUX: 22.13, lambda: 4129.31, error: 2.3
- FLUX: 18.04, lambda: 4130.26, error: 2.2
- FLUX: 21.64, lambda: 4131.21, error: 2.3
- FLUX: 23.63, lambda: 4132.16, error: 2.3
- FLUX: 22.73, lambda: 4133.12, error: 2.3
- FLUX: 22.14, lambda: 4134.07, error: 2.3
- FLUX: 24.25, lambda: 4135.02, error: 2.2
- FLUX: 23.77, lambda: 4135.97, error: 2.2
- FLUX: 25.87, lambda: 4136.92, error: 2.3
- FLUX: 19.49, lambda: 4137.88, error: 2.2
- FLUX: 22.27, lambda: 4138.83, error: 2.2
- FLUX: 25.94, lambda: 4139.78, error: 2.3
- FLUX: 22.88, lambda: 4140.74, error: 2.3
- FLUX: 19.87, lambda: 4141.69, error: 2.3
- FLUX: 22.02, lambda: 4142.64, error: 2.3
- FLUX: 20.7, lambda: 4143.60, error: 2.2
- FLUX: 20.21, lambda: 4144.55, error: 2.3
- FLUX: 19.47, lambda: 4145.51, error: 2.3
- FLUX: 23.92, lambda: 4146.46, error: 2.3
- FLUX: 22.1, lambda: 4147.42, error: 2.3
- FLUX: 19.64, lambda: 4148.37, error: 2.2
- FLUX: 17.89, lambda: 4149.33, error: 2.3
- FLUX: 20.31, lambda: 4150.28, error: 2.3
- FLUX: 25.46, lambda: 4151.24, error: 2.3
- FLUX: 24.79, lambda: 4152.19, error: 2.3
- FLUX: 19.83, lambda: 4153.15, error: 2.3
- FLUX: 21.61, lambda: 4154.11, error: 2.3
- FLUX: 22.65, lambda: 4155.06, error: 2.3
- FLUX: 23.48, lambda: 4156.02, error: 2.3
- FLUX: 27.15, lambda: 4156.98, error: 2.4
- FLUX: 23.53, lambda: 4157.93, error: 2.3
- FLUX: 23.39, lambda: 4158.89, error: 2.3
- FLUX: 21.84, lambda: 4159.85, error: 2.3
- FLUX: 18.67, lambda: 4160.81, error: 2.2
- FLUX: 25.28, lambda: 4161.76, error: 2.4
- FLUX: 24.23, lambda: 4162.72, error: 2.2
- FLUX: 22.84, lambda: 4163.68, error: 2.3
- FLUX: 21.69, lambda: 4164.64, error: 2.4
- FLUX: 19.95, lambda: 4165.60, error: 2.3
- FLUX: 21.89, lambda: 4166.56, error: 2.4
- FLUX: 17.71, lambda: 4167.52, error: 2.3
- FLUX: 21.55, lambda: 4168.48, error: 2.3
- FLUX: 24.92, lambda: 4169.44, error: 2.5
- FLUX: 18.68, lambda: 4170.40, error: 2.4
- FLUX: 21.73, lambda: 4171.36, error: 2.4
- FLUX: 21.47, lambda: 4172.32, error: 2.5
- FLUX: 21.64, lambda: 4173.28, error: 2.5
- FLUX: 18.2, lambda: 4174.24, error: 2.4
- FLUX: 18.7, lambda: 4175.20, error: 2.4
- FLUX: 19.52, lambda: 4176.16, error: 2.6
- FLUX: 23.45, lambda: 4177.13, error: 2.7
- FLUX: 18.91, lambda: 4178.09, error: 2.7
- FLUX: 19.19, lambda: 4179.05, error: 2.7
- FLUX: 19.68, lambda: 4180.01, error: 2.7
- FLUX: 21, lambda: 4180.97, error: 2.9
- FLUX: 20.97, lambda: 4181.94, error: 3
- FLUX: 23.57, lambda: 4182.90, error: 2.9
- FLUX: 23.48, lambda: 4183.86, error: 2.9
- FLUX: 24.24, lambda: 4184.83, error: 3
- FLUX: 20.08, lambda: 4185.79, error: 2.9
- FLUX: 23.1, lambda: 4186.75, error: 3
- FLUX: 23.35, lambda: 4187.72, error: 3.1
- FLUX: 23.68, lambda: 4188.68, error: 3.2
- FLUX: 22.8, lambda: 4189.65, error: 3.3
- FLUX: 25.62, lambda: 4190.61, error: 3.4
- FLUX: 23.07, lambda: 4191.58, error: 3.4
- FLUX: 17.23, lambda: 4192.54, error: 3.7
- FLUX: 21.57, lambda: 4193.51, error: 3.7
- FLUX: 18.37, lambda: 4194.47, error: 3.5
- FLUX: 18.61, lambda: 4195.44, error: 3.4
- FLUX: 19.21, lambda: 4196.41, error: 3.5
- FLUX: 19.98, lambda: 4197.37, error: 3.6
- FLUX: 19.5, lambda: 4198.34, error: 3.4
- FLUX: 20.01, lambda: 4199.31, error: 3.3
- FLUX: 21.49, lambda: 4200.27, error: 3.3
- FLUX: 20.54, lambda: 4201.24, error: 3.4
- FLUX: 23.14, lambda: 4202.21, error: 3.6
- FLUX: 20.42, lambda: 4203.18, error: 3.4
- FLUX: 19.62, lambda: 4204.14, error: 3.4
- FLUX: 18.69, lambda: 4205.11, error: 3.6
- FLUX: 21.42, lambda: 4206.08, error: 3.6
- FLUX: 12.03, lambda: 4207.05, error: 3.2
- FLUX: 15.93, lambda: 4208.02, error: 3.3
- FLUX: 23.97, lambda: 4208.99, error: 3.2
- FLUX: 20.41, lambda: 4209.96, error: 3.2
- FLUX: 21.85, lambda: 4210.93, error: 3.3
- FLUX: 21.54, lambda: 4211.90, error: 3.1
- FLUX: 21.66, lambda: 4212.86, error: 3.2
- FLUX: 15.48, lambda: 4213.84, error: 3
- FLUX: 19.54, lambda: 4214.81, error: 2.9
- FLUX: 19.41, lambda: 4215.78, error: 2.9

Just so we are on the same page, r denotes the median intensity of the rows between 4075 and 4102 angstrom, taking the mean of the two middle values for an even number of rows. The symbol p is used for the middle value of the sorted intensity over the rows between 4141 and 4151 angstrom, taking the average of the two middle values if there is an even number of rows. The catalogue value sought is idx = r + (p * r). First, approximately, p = 20.3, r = 19.4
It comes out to 413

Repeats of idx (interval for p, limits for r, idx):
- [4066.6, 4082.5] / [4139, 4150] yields 478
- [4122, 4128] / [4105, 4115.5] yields 407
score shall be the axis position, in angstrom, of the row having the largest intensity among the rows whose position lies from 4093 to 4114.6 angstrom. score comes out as 4101.83 angstrom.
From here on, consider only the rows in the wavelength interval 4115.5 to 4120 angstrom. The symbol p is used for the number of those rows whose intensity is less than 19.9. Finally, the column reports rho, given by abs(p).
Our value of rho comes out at 0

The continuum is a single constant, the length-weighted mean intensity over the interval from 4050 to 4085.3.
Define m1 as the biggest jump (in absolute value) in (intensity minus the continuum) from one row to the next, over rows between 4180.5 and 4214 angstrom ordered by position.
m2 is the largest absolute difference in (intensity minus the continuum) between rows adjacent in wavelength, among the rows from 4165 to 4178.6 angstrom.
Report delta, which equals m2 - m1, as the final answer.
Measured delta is -3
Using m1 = 9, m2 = 6.24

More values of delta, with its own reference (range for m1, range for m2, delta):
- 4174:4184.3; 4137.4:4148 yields 0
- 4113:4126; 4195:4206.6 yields 0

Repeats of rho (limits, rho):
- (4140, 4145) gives 1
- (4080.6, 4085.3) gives 2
